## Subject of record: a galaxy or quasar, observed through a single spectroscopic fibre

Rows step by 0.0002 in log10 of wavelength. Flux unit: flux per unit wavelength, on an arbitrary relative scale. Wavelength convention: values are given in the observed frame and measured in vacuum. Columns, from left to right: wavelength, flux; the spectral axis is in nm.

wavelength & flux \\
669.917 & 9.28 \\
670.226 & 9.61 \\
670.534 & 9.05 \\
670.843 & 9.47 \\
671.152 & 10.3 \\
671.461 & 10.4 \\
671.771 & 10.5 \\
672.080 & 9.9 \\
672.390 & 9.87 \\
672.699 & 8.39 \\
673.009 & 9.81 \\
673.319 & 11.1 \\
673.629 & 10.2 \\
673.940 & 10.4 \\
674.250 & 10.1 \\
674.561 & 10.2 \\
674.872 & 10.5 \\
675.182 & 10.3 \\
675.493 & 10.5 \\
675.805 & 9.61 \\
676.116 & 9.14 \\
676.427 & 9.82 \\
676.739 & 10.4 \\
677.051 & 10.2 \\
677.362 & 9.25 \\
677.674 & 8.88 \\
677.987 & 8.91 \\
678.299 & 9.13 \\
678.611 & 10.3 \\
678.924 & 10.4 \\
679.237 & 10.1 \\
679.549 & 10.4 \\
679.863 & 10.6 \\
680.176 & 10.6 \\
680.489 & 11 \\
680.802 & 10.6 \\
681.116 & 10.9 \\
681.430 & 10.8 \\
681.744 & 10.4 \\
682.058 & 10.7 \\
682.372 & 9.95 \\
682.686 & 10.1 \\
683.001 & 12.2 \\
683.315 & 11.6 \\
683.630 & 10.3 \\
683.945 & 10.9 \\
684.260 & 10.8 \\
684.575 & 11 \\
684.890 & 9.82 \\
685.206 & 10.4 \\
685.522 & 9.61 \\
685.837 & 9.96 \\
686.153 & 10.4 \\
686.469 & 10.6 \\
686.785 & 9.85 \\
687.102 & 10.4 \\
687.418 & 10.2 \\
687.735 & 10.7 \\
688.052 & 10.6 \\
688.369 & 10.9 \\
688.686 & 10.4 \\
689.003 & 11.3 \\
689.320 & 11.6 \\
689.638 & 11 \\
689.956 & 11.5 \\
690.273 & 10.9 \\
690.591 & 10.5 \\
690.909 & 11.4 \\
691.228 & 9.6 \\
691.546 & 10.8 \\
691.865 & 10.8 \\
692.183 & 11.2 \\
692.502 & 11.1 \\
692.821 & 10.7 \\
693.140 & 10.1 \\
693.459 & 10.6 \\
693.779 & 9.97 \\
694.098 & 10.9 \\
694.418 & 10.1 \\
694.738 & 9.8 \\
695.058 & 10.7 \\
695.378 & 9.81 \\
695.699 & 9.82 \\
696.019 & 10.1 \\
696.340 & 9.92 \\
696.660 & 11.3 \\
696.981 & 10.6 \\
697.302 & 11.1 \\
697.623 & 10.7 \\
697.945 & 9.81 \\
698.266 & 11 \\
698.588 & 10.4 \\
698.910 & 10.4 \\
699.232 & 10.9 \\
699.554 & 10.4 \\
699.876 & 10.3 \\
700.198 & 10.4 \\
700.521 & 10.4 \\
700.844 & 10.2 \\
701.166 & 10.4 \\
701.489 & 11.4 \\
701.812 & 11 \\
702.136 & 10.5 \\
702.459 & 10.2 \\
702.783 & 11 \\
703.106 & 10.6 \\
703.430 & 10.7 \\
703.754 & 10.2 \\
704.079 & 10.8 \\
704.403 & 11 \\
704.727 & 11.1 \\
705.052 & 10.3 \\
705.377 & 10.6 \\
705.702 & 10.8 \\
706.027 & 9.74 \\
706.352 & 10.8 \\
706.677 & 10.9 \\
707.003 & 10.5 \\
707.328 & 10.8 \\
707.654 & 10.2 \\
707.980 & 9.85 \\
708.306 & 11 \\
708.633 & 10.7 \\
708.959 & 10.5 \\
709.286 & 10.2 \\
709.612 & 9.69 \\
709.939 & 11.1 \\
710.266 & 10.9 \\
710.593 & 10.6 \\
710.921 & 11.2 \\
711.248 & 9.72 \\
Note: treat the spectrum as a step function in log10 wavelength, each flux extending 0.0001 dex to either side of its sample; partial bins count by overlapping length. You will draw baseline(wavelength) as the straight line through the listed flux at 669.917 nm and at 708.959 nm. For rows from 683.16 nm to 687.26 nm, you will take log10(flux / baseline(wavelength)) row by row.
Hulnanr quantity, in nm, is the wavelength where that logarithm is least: 685.522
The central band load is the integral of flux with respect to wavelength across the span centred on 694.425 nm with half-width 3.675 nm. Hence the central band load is 77.0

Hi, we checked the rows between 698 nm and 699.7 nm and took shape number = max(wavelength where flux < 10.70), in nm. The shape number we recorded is 699.554 nm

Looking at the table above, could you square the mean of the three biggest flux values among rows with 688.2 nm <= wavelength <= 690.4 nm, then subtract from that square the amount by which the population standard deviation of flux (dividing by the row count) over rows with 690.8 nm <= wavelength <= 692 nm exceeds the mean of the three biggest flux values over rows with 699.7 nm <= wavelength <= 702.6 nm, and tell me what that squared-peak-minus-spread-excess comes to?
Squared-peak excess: 142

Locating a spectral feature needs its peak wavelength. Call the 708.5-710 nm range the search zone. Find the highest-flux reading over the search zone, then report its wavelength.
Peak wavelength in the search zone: 709.939 nm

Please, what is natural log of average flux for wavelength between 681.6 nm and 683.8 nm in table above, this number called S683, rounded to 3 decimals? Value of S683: 2.375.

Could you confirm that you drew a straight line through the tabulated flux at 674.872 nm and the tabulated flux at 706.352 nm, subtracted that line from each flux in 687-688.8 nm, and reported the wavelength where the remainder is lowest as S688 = 687.418 nm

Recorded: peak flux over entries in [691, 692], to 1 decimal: 10.8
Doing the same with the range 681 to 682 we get 10.9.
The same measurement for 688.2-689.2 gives 11.3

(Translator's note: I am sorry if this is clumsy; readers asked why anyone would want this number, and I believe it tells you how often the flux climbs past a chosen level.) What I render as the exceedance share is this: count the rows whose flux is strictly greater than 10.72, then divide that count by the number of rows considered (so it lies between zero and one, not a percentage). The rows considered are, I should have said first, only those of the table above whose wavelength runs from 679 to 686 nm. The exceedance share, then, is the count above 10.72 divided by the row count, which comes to 0.36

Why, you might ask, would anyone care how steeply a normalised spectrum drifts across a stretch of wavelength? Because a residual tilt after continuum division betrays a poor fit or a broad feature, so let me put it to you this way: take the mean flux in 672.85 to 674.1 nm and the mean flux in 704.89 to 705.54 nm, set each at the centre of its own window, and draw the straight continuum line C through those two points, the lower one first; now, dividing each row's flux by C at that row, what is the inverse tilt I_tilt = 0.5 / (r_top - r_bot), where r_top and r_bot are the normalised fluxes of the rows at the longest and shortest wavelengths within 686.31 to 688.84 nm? -25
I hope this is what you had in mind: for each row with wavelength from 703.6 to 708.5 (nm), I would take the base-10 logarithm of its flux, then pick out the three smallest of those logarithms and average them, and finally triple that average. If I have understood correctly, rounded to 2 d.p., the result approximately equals 2.99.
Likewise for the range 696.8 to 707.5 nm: 2.99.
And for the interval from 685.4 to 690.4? 2.97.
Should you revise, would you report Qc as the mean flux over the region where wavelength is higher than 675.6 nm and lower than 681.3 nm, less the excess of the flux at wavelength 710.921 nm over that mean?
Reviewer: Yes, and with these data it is 8.8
